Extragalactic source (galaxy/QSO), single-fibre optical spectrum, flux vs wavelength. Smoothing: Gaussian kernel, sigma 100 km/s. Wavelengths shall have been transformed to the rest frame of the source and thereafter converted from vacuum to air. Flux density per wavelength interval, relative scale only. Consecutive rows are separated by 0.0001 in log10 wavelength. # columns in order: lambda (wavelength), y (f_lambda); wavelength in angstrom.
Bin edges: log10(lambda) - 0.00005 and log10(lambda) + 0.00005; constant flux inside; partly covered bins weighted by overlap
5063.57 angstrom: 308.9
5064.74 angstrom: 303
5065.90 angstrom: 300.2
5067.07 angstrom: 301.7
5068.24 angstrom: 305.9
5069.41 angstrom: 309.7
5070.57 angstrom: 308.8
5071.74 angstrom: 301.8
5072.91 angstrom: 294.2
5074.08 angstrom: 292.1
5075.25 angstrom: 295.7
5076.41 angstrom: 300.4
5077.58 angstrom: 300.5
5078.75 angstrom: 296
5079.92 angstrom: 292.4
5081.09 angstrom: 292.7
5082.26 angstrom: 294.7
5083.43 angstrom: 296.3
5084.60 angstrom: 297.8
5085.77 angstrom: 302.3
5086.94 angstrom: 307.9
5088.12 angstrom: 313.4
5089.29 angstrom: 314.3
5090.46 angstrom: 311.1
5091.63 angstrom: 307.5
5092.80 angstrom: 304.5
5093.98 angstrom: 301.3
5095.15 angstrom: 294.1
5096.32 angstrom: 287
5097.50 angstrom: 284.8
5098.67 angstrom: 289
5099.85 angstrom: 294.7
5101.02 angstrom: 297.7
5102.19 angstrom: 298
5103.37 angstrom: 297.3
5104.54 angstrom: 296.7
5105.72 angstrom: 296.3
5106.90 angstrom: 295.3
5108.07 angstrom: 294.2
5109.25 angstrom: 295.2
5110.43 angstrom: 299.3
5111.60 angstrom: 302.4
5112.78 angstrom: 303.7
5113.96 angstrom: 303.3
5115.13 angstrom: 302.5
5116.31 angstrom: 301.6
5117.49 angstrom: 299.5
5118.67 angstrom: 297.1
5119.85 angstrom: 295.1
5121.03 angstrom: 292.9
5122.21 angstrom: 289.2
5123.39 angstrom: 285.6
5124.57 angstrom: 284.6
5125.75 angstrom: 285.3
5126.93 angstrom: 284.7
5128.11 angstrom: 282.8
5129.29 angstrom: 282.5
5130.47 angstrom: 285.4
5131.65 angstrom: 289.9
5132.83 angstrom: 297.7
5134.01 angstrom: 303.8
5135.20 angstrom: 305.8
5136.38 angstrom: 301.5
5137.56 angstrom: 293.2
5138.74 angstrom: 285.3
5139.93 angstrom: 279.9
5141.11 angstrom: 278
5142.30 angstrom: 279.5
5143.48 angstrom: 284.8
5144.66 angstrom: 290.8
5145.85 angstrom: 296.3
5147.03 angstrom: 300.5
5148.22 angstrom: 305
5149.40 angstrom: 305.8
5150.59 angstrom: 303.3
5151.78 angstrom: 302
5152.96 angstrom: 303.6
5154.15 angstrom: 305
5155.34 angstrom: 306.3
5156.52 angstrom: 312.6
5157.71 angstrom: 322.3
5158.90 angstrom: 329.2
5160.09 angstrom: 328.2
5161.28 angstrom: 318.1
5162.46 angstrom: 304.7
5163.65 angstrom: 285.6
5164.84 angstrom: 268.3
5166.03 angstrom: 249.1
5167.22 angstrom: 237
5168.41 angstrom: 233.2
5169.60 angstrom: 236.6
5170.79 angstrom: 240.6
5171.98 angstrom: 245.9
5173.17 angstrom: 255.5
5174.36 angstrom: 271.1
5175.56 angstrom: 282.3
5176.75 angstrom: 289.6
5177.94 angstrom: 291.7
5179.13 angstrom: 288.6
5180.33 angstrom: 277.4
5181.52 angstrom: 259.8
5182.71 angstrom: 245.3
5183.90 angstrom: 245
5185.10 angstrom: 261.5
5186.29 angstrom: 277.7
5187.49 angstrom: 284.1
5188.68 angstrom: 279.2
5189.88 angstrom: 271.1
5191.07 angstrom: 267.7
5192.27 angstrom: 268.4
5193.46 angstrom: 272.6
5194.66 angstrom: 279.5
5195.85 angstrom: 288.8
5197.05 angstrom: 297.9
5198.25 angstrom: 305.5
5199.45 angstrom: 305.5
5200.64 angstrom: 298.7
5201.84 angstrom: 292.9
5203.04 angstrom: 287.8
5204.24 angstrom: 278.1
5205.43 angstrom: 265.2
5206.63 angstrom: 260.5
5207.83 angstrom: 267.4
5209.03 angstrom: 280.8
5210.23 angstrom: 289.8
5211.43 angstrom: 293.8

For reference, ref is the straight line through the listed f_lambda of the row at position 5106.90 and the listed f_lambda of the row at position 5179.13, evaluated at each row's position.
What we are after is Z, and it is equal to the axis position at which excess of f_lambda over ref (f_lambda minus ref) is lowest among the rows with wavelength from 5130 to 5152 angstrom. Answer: 5141.11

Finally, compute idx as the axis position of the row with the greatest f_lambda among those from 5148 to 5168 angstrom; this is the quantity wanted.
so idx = 5158.90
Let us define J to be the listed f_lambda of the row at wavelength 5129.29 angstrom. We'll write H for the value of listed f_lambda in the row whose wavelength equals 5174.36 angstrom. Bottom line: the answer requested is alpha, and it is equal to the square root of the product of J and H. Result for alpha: 277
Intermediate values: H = 271.1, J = 282.5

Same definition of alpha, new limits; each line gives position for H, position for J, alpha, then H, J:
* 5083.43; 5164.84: 282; 296.3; 268.3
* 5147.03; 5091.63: 304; 300.5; 307.5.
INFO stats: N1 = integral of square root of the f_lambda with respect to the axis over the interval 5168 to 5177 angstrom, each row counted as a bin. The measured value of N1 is 144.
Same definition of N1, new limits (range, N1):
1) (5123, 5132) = 152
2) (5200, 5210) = 167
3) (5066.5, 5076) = 165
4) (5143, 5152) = 155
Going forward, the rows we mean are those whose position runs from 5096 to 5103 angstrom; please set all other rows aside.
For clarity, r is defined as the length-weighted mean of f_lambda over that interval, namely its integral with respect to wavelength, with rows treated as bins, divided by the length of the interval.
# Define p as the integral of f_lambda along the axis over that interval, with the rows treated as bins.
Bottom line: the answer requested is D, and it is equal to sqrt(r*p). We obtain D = 773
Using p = 2044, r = 292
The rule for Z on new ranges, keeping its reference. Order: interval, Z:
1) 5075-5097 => 5096.32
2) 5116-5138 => 5129.29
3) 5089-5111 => 5097.50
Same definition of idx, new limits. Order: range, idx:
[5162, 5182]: 5162.46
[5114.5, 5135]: 5134.01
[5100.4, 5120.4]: 5112.78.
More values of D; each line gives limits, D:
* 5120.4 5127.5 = 765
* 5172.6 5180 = 760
